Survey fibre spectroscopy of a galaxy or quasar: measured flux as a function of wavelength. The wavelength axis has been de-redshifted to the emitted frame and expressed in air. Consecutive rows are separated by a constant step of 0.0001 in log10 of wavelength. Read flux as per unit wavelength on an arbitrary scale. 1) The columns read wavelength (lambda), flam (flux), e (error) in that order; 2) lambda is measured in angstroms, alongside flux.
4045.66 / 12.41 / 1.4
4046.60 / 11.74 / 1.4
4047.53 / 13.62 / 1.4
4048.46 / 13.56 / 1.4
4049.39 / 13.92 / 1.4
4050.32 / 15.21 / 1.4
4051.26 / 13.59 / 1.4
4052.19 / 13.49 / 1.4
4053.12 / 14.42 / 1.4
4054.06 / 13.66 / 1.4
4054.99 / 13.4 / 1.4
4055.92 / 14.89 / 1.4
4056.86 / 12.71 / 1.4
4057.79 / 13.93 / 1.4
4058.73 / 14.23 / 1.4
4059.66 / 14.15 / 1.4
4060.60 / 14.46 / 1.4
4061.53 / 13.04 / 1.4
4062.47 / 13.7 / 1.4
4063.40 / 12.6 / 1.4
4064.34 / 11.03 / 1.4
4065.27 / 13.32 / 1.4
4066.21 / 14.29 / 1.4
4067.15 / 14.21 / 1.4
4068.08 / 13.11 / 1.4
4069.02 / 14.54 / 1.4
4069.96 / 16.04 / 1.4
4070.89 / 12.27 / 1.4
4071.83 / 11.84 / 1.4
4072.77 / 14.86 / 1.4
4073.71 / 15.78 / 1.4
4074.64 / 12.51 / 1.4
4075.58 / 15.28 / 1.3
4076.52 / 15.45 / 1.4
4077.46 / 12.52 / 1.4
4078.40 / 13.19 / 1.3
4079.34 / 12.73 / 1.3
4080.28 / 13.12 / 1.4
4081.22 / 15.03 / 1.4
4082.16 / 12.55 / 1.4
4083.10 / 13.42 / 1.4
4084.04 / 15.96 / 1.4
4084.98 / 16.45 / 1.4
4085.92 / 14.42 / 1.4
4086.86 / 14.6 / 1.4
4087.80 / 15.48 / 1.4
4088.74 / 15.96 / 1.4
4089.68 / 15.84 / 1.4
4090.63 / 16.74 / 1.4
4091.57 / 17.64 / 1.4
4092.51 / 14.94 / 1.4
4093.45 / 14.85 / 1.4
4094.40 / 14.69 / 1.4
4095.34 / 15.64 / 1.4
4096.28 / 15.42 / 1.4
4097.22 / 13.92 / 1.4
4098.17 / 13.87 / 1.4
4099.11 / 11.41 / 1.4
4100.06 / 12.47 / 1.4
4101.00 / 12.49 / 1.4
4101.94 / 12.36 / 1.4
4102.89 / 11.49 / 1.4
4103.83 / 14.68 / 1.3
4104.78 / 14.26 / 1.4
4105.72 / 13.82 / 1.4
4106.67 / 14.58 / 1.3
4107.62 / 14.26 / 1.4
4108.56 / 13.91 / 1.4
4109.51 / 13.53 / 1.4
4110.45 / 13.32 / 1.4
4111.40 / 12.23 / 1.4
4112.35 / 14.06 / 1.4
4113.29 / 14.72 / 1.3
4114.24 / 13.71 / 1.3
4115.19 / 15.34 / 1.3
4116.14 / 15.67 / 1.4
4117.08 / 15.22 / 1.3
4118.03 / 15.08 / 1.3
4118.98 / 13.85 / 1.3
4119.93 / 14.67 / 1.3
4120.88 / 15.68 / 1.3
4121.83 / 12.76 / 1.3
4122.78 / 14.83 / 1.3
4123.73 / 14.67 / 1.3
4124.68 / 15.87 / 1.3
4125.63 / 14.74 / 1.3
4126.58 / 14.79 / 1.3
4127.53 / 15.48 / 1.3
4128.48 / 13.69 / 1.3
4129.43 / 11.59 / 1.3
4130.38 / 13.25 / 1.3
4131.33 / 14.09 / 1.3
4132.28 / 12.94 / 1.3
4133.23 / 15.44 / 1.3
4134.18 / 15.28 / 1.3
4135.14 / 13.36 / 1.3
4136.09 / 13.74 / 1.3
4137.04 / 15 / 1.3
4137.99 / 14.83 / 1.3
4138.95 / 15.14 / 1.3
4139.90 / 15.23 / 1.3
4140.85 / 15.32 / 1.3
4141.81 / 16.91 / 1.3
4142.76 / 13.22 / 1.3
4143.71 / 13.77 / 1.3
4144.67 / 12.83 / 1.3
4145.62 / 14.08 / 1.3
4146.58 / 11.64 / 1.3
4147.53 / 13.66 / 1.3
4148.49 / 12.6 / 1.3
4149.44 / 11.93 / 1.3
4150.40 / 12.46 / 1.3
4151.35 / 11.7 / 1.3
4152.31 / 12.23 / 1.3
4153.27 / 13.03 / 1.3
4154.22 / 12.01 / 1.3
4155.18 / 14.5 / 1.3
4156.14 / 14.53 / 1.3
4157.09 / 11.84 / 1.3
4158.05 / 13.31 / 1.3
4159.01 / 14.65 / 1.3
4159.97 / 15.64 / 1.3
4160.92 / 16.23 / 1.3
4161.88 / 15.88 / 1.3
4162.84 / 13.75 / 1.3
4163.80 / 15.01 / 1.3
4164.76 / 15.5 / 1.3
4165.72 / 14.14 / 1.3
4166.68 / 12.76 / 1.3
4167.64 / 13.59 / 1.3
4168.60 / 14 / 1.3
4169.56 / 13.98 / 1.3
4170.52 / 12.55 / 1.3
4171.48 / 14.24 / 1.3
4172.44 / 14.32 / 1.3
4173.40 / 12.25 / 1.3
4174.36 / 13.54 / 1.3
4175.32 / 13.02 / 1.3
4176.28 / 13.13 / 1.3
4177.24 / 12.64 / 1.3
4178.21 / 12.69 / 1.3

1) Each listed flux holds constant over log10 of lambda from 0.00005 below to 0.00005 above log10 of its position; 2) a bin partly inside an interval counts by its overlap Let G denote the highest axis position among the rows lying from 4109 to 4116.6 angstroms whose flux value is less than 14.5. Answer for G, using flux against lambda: 4114.24 angstroms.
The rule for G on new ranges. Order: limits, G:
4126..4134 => 4132.28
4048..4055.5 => 4054.99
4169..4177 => 4176.28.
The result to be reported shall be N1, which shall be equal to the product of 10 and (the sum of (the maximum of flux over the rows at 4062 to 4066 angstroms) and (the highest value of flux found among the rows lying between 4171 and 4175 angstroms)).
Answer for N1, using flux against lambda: 280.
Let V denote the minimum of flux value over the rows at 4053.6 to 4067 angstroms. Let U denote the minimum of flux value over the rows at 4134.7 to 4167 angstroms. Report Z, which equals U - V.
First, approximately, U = 11.64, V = 11.03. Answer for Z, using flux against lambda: 0.6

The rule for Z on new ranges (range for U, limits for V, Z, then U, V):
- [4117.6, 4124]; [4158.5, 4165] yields -1.0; 12.76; 13.75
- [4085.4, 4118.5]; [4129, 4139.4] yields -0.2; 11.41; 11.59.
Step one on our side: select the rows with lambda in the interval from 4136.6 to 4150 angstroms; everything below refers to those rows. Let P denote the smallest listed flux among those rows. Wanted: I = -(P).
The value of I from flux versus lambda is -11.64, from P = 11.64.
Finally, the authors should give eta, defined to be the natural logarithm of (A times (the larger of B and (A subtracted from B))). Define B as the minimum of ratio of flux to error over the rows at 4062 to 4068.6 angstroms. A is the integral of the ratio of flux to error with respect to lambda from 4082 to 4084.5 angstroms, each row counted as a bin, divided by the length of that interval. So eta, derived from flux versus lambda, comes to 4.38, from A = 10.1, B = 7.9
